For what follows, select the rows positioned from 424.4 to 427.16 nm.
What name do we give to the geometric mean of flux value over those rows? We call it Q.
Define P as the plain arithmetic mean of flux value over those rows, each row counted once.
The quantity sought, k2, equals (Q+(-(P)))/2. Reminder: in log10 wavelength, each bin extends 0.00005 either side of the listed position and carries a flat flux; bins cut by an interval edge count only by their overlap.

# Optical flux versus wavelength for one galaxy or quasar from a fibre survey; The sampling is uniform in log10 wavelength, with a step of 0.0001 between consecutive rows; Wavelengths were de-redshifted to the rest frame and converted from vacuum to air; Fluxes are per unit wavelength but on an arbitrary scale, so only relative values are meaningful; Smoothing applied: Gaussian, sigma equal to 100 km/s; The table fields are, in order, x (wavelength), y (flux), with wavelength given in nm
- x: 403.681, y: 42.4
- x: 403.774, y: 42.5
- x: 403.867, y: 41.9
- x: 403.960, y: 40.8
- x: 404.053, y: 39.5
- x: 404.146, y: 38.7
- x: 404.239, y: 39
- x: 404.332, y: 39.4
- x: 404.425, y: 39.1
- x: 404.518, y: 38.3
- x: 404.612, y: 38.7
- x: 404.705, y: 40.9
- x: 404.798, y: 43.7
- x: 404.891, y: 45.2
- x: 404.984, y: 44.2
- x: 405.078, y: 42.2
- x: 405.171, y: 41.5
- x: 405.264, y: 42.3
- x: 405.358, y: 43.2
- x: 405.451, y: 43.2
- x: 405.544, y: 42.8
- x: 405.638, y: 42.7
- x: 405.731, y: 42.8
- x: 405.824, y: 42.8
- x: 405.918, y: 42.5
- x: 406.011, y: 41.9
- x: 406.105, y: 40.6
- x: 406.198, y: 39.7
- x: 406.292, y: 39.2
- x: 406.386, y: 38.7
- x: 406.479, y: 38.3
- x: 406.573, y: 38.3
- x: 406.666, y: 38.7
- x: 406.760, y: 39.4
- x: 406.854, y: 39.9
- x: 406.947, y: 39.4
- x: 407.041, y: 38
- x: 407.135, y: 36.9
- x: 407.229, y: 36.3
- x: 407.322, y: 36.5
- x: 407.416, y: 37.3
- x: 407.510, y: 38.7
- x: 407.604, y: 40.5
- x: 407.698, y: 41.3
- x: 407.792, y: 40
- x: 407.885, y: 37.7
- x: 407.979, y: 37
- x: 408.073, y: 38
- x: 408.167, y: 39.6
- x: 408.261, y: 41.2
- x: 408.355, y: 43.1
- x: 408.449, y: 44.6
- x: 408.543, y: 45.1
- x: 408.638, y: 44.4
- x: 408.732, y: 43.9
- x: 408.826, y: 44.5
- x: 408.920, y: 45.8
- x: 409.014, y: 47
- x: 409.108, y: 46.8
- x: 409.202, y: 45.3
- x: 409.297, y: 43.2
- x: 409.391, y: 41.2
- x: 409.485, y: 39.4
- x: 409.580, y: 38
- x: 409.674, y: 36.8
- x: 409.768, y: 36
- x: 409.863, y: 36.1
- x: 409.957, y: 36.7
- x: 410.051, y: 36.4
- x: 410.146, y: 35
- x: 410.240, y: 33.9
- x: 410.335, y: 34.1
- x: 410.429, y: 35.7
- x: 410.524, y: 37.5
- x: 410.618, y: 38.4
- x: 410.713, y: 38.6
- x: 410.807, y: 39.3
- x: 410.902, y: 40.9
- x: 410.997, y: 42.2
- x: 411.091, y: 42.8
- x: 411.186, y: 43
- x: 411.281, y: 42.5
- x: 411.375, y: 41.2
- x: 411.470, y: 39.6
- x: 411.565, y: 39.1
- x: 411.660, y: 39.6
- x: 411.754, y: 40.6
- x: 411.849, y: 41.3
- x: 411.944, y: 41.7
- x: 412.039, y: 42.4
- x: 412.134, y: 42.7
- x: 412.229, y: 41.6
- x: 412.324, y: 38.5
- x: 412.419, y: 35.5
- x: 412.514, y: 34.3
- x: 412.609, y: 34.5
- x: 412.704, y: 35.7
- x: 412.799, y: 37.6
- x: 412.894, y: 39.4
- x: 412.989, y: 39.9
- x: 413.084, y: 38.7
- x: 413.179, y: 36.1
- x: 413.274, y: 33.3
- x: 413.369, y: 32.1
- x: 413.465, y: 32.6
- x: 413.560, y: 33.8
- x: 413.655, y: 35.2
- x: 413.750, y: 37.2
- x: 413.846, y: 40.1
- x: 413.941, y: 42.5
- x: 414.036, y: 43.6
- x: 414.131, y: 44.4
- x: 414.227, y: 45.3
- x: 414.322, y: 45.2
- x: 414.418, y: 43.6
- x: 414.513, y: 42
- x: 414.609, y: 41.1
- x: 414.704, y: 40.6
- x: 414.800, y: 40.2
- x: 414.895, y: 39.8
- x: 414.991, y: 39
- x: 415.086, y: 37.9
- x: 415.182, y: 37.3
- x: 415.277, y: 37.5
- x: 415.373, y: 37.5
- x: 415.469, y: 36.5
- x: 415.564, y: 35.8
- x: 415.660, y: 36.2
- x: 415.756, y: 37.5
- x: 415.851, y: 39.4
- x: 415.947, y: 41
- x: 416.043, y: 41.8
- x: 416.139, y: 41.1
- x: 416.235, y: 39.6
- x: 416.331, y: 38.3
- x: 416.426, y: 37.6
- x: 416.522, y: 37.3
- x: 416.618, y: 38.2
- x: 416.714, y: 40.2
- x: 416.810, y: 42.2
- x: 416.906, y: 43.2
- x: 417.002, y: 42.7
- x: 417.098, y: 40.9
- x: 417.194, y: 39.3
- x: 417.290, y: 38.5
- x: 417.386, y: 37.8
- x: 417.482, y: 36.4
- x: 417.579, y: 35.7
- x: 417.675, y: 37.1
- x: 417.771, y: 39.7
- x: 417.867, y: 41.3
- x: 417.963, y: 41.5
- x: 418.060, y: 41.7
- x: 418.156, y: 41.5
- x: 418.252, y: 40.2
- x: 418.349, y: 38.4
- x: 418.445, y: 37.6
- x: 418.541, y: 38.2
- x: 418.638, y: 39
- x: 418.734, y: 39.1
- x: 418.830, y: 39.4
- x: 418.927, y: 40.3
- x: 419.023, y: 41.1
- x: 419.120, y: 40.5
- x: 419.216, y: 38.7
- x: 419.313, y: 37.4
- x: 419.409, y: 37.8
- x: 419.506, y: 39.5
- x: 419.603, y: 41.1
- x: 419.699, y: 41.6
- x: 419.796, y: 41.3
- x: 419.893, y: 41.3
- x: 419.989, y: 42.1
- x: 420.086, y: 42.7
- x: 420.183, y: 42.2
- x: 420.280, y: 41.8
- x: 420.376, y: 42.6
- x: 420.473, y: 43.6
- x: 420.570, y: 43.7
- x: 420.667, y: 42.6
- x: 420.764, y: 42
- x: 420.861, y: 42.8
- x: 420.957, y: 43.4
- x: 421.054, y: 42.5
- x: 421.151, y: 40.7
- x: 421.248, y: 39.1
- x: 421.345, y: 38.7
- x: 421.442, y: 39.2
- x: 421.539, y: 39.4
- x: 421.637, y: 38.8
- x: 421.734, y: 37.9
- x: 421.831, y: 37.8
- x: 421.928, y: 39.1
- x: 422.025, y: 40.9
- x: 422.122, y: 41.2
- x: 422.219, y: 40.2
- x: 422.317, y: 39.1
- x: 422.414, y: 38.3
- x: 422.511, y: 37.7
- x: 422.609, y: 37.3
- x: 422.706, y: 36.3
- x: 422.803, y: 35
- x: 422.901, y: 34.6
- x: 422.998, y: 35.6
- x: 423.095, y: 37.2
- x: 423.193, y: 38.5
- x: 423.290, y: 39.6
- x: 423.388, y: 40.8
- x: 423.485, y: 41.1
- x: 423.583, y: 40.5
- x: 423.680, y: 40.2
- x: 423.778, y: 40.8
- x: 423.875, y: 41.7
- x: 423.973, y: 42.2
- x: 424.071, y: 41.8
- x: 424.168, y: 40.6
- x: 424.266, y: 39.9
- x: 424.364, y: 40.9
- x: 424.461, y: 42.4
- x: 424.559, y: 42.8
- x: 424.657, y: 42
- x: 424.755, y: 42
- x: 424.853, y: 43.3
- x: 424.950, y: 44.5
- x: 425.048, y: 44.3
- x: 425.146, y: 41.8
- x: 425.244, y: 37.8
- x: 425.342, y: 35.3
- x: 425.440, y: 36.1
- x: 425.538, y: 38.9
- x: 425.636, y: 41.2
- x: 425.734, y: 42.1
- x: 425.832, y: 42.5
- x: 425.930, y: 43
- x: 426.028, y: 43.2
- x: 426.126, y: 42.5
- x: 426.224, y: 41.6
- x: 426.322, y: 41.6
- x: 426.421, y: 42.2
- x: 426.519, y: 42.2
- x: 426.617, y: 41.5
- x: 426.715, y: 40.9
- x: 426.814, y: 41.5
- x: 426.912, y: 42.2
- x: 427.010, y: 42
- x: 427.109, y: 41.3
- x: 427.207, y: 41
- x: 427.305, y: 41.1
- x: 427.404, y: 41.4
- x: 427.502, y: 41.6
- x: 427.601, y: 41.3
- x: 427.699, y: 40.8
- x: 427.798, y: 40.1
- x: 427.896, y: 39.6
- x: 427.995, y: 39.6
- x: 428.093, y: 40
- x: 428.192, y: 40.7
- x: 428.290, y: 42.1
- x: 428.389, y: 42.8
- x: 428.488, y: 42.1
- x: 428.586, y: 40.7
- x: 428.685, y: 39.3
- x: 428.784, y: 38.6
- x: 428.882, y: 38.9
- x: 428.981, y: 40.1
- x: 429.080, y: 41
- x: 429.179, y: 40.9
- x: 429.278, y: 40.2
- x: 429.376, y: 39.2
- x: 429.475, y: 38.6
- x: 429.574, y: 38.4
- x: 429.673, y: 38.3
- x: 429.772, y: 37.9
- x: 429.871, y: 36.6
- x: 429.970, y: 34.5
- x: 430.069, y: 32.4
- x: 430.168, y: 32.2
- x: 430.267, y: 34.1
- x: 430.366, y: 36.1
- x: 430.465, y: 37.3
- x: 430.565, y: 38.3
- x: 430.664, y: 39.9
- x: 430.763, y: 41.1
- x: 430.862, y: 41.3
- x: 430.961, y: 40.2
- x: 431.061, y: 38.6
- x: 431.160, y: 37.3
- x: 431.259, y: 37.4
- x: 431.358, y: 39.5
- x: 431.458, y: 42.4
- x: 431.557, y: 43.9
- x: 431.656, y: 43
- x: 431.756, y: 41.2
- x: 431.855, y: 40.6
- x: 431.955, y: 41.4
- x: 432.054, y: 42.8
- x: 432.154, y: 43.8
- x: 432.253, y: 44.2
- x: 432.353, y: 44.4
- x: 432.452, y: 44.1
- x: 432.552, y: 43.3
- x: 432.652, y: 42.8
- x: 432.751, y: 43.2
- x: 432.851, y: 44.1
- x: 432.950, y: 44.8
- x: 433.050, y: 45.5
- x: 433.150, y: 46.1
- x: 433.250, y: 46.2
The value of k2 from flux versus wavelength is -0.028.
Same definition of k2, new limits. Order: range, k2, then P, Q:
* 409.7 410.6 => -0.009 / 35.7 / 35.7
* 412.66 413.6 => -0.053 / 35.9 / 35.8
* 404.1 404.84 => -0.017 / 39.7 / 39.7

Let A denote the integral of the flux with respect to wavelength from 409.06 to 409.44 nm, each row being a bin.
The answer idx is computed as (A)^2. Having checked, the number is 281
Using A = 16.8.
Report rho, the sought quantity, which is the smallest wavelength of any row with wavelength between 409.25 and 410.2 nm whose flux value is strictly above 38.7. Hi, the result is 409.297 nm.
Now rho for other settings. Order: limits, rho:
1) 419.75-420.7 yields 419.796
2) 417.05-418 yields 417.098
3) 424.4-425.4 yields 424.461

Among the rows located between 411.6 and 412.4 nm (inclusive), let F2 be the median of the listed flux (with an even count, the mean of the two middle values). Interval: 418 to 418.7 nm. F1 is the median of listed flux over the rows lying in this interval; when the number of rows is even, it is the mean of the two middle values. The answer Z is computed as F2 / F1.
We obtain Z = 1.06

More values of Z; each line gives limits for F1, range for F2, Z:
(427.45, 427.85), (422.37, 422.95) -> 0.90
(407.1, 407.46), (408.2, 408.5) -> 1.17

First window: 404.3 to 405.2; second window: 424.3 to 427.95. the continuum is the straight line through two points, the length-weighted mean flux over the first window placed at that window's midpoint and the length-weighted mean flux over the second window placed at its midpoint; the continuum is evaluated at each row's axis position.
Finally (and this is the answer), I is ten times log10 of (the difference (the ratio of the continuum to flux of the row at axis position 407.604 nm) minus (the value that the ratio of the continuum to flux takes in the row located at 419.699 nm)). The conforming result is -16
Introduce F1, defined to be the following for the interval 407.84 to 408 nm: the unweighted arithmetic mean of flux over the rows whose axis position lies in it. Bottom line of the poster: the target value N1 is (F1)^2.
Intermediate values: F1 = 37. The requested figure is 1395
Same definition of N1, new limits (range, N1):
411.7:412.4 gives 1702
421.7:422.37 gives 1557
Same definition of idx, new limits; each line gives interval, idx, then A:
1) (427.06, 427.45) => 258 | 16.1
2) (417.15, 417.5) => 178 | 13.4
